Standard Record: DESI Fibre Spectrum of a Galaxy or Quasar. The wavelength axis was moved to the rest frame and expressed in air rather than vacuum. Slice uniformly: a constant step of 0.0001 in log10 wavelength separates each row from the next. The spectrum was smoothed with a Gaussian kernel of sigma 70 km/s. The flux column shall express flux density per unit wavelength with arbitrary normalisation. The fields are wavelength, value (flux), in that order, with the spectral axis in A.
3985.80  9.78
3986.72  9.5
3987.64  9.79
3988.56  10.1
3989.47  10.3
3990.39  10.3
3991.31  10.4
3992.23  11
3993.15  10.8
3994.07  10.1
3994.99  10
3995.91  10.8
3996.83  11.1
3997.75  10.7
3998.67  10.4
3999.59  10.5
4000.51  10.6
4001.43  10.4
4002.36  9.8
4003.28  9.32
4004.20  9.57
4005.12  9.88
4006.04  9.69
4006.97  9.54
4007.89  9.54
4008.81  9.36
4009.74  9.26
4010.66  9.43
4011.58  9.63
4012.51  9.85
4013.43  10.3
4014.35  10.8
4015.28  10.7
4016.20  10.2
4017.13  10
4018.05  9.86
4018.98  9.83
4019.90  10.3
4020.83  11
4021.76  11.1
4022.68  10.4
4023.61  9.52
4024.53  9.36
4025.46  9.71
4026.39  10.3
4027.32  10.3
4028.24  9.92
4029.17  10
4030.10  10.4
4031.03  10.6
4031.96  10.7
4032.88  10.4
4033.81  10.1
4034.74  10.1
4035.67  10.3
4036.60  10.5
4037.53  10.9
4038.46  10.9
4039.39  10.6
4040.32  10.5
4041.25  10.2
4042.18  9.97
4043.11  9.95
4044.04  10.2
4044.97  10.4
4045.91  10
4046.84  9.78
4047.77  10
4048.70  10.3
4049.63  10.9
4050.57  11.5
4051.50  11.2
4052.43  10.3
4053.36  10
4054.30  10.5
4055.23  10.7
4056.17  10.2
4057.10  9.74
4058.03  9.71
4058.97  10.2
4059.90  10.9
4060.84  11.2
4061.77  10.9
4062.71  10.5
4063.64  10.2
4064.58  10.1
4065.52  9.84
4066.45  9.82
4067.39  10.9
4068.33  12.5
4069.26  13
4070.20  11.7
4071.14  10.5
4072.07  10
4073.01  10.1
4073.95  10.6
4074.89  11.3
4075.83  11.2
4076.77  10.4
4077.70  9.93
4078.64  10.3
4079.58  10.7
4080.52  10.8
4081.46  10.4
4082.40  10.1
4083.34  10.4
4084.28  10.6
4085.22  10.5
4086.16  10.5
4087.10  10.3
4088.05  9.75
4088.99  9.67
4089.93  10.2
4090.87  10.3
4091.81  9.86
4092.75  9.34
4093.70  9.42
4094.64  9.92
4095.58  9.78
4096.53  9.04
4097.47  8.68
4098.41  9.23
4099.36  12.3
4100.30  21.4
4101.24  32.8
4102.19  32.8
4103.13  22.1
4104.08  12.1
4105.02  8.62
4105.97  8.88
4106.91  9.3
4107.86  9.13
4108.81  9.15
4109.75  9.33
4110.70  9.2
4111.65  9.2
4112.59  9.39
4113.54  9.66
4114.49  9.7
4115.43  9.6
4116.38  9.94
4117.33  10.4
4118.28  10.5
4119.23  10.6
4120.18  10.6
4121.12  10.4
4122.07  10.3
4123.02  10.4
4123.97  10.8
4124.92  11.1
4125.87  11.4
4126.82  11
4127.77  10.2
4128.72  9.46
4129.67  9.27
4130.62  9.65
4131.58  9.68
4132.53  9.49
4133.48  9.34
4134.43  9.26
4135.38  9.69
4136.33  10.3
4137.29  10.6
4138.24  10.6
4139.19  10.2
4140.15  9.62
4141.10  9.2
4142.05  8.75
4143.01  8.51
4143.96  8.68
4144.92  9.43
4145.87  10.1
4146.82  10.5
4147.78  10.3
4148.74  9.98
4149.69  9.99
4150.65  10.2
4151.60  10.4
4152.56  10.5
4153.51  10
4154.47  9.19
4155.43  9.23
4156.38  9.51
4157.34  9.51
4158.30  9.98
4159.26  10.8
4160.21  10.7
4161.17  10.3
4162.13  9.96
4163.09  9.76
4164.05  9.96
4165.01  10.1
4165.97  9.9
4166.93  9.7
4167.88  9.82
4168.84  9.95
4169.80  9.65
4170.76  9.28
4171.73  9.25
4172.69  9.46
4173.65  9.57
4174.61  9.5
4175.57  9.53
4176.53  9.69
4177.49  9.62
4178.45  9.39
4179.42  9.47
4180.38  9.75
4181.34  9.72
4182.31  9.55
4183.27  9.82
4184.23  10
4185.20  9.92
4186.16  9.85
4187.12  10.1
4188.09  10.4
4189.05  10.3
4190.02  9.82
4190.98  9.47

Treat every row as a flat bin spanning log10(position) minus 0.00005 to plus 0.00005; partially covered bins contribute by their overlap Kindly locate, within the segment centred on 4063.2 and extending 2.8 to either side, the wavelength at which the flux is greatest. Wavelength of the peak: 4060.84 A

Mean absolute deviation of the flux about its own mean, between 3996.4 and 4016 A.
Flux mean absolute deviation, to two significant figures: 0.51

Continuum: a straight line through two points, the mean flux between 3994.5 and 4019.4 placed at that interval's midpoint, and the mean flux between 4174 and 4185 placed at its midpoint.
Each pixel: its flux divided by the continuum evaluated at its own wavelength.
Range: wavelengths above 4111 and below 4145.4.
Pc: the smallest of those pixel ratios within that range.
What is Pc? 0.875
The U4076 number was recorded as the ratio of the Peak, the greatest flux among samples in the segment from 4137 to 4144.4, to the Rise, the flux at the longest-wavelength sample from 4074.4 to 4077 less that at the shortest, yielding -12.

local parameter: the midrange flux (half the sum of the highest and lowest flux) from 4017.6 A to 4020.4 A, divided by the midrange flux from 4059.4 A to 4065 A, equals 0.95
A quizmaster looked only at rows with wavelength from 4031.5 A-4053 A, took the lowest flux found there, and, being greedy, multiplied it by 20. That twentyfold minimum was 196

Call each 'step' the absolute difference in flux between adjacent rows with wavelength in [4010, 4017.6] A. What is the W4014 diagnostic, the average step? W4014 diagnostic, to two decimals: 0.31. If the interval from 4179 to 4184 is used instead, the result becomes 0.19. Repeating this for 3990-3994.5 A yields 0.40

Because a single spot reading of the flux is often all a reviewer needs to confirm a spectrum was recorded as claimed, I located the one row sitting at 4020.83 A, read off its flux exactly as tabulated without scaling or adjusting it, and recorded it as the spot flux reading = 11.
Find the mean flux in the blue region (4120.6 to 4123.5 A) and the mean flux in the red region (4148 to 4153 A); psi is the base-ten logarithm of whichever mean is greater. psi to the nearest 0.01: 1.02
